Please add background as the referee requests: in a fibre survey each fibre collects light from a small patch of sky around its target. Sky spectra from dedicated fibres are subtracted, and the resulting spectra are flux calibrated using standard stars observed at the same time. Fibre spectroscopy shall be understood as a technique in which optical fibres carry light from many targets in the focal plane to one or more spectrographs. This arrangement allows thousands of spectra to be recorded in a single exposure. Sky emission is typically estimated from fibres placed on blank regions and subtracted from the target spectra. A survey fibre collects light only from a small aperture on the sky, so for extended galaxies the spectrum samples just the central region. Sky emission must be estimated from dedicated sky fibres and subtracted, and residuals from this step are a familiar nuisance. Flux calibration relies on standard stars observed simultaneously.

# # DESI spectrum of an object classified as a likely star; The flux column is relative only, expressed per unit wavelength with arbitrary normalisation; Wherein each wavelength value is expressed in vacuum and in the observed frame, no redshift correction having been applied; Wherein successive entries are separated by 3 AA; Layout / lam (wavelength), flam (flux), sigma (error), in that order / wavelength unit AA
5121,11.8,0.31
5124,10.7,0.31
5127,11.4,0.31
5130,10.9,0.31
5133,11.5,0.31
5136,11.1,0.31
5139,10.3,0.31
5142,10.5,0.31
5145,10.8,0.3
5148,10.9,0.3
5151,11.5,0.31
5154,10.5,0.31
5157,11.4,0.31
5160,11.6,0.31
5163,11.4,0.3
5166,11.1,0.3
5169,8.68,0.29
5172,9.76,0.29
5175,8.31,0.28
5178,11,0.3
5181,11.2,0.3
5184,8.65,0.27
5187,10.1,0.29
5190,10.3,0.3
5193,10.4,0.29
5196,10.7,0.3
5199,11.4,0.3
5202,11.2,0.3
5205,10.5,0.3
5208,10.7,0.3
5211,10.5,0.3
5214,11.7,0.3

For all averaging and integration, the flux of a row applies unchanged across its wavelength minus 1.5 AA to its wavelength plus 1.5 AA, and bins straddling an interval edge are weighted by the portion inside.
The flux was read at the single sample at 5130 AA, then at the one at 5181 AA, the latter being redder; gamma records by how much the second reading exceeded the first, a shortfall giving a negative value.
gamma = 0.30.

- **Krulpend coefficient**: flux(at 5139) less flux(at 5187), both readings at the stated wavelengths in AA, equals 0.2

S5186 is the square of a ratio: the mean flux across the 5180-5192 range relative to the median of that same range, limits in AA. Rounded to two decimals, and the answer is 0.97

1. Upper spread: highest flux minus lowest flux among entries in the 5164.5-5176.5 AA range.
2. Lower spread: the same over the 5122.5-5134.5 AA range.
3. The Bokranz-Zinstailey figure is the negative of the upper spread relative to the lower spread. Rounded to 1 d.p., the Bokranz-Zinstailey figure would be -3.5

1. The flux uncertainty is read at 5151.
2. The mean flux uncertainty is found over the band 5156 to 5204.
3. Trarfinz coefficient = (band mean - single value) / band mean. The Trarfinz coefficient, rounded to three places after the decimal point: -0.049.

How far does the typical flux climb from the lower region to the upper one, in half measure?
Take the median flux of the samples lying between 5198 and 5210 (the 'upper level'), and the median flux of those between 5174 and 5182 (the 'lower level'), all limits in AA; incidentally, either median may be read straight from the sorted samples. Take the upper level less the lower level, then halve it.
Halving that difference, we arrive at 0.0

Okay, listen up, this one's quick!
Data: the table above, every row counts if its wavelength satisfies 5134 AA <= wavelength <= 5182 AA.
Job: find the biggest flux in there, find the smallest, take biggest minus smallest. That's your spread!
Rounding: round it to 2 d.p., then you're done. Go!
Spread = 3.29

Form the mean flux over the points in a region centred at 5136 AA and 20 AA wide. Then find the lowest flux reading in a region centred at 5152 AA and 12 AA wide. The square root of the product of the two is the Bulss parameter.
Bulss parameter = 10.7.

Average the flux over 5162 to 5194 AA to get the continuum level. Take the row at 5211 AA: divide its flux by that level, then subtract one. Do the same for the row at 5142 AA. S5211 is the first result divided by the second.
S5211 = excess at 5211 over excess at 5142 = 1.00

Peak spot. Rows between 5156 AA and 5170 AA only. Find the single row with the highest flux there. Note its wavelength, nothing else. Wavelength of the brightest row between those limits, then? 5160 AA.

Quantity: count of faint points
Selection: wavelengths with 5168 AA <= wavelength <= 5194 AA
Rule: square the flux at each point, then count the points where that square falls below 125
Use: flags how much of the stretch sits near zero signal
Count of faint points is 8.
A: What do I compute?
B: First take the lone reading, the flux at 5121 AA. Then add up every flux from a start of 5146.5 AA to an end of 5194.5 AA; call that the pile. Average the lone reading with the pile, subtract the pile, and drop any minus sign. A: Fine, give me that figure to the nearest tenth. 77.5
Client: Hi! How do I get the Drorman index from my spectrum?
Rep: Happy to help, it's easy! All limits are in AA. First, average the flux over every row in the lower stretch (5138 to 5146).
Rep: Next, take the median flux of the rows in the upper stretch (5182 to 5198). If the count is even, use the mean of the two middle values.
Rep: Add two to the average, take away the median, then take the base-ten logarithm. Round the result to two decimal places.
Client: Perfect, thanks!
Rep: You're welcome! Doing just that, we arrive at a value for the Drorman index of 0.35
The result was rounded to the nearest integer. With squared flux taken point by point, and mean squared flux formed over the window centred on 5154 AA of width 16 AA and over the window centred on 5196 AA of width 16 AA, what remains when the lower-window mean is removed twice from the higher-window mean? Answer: -134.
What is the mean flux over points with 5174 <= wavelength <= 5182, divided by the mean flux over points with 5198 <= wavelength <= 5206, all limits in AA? 0.9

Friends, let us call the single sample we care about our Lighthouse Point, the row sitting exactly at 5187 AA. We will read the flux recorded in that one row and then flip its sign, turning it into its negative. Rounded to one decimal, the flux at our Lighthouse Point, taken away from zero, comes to -10.1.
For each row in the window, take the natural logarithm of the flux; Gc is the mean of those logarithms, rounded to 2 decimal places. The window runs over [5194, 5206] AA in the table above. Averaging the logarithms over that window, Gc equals 2.39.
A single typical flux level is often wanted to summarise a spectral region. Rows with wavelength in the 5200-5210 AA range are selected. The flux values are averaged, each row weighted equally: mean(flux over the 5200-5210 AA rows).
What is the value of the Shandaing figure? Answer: 10.8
